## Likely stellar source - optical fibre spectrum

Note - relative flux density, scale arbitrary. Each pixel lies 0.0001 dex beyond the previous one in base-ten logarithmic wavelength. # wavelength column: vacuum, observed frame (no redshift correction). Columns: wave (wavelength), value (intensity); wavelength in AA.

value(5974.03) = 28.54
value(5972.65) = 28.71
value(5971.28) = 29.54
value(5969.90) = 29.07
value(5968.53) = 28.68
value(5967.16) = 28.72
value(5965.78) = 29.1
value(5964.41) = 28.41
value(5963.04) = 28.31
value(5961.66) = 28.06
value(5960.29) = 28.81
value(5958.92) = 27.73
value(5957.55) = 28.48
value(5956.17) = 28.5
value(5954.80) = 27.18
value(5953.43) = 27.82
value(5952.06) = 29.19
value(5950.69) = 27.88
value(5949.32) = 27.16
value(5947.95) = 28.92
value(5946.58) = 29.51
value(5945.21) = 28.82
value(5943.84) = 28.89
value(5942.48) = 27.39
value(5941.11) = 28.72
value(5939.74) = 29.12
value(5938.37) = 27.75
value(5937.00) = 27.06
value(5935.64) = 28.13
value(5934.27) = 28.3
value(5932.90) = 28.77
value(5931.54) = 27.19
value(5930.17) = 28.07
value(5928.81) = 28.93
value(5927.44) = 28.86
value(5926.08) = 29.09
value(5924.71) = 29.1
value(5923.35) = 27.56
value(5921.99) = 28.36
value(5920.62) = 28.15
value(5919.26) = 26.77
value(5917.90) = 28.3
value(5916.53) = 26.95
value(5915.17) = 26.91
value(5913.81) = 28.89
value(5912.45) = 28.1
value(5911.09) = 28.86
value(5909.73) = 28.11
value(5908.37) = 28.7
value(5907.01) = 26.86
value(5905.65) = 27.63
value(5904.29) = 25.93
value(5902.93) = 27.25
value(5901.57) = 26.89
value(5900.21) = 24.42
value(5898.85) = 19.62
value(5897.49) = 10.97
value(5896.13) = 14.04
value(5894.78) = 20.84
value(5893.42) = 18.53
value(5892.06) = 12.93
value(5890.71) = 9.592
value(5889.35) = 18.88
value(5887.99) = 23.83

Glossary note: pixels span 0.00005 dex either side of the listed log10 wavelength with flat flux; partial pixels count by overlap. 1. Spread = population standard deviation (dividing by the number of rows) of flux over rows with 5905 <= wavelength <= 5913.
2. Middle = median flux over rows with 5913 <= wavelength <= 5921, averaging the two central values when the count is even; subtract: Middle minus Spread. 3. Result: 26.9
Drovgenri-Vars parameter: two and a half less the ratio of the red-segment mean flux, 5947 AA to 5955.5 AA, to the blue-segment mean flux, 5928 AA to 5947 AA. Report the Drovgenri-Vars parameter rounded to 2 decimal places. 1.51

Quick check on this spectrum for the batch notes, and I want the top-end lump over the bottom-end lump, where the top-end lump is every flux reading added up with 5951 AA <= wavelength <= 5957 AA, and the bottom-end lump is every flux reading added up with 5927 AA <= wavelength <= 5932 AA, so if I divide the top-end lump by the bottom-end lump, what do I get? 1.00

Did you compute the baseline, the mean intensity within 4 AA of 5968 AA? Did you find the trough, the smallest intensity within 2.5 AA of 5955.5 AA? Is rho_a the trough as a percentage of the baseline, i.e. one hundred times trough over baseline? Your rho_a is 94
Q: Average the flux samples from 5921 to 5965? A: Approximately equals 28.3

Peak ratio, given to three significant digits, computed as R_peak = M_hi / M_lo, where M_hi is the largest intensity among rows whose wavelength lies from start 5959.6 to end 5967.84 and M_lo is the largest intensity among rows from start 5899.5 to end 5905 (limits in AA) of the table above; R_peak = 1.07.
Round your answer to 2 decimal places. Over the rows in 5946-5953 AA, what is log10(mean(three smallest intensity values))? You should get 1.45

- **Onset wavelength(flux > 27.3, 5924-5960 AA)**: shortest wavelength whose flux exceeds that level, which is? 5924.71 AA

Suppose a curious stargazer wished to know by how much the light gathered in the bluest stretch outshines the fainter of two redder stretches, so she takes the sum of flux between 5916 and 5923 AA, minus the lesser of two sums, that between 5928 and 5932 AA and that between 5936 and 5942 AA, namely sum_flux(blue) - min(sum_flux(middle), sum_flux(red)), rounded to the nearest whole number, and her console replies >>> 54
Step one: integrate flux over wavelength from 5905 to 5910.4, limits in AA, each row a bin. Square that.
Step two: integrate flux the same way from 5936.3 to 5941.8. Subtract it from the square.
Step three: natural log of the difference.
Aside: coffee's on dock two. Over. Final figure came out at 10.0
